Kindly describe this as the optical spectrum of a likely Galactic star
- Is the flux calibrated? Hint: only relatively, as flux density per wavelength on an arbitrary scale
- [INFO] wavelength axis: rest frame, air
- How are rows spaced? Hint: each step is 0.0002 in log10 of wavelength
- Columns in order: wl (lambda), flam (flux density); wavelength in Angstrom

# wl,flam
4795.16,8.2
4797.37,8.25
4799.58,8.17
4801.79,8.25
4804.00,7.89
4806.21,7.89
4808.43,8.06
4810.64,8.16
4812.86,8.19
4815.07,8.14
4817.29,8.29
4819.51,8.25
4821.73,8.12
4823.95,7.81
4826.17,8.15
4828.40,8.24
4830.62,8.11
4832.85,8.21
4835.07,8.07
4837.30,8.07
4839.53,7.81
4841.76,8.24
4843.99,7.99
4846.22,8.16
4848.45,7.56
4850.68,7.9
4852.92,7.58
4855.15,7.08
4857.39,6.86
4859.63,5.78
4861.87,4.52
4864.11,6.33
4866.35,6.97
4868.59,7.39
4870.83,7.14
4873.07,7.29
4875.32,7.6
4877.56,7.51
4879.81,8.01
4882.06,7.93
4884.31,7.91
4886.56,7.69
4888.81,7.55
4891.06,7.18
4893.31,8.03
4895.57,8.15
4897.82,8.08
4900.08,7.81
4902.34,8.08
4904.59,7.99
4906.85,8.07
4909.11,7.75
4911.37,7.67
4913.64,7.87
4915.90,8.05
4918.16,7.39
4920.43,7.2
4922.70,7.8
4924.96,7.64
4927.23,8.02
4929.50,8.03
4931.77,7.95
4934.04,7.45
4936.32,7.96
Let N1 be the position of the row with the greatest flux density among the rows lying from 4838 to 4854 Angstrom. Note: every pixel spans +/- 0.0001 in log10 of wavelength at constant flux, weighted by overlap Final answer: 4841.76 Angstrom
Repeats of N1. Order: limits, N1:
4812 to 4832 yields 4817.29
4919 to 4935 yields 4929.50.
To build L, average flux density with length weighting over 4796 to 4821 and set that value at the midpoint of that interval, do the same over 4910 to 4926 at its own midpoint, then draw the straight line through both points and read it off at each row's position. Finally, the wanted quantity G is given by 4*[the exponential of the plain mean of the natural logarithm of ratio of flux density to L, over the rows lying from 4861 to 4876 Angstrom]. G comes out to 3.38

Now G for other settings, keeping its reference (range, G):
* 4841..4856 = 3.91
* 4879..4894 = 3.98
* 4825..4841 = 4.03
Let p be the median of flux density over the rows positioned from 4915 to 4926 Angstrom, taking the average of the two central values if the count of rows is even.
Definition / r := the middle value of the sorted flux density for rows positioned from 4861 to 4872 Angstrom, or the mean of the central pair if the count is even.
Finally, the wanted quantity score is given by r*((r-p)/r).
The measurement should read -0.67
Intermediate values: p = 7.64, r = 6.97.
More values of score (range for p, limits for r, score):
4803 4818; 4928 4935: -0.19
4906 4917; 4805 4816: 0.27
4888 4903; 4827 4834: 0.18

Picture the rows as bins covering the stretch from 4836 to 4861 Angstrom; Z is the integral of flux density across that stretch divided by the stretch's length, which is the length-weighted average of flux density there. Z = 7.5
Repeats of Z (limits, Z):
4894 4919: 7.9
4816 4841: 8.1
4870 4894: 7.6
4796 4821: 8.1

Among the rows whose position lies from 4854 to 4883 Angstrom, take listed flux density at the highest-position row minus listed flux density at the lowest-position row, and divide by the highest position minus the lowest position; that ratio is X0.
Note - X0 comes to 0.03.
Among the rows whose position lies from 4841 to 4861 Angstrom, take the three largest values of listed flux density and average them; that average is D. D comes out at 8.13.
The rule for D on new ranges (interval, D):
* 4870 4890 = 7.95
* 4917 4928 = 7.82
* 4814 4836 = 8.26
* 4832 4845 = 8.17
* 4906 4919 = 8.00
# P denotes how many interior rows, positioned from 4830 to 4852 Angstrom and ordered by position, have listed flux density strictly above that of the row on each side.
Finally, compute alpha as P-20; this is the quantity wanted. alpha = -17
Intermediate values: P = 3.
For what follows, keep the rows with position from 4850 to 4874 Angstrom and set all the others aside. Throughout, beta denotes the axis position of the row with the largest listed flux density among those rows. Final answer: 4850.68 Angstrom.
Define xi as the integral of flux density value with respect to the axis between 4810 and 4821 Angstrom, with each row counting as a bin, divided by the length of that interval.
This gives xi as 8.2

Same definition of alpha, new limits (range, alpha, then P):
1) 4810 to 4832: -17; 3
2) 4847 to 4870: -19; 1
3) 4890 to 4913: -17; 3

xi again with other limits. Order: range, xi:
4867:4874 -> 7.3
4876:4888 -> 7.8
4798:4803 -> 8.2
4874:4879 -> 7.6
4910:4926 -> 7.7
